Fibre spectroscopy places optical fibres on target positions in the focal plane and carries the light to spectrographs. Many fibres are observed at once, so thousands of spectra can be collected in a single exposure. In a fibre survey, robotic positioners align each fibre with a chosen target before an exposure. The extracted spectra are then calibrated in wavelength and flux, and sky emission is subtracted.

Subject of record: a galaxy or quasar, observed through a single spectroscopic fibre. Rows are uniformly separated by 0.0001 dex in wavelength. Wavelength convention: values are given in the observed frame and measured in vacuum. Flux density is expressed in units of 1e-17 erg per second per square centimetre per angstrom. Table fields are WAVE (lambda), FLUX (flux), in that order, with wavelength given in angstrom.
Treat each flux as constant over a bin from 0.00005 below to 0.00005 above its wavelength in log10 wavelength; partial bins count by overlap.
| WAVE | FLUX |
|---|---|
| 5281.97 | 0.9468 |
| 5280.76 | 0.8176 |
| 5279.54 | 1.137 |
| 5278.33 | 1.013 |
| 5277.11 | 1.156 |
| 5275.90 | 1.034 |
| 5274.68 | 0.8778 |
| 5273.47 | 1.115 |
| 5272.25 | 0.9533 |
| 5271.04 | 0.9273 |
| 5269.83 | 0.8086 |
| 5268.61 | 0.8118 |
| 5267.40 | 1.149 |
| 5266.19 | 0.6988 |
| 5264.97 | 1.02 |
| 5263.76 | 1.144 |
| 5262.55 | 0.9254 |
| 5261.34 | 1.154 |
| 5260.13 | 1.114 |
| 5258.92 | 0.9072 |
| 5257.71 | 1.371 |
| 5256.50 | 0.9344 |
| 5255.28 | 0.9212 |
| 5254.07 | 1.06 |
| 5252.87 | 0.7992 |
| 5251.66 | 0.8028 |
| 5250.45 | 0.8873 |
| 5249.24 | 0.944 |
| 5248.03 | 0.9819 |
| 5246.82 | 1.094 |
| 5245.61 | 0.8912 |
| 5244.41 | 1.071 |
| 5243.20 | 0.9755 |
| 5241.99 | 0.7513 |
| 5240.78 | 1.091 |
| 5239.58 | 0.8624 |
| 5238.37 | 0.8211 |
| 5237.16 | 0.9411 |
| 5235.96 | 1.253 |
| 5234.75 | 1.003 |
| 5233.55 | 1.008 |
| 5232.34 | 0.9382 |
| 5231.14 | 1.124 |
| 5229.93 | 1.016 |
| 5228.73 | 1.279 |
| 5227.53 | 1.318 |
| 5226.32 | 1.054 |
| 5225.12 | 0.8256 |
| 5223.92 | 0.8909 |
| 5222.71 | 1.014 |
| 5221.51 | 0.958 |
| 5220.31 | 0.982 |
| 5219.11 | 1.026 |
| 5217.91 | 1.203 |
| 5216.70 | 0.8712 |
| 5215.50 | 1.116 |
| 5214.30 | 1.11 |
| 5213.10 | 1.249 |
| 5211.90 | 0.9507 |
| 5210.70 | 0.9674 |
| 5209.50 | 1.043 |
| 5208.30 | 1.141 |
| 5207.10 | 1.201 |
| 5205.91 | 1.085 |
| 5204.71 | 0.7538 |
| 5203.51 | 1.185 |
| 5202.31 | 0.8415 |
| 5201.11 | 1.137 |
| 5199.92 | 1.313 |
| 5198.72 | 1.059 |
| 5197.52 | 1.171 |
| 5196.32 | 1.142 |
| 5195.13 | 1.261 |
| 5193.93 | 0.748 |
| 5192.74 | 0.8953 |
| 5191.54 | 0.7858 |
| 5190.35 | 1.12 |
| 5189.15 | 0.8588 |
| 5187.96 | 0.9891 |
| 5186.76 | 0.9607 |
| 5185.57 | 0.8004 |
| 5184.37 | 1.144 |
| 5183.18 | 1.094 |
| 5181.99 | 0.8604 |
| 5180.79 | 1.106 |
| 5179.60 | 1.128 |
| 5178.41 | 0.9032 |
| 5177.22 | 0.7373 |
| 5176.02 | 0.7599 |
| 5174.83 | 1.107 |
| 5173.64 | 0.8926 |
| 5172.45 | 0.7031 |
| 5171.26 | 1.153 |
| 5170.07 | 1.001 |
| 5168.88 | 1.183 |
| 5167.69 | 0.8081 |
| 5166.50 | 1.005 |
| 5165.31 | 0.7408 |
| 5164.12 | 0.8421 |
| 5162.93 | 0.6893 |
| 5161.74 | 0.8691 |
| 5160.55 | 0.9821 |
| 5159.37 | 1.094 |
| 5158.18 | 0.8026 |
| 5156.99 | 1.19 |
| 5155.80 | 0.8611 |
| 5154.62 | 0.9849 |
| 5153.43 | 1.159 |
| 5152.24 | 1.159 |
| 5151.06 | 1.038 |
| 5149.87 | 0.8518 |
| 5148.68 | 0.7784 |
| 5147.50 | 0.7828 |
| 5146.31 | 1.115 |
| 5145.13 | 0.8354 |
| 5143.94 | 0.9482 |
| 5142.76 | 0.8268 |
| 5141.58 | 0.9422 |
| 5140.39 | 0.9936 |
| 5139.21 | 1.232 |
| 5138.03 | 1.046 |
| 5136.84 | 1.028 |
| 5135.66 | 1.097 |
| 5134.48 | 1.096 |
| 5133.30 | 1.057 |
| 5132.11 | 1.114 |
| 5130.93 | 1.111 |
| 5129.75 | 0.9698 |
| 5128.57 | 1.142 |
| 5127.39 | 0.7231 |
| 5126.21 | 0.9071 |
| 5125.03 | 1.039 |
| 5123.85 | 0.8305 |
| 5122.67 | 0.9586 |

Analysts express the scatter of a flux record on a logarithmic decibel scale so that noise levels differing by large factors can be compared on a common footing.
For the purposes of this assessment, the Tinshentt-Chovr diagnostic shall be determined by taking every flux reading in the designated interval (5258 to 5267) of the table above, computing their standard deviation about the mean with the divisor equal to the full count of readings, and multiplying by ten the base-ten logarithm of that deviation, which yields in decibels -8.17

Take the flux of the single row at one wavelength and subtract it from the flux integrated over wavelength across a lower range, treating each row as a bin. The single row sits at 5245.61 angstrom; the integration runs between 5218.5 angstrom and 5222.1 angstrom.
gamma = 2.7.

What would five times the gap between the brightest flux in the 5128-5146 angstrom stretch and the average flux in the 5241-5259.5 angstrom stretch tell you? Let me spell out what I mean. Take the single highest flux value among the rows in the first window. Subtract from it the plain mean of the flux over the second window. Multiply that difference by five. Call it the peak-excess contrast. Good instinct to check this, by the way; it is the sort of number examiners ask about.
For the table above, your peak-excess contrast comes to 1.4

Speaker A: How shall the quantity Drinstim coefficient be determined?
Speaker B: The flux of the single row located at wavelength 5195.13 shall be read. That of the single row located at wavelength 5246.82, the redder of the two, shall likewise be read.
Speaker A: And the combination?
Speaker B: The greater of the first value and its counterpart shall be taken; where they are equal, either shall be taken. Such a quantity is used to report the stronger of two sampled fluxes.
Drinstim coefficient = 1.26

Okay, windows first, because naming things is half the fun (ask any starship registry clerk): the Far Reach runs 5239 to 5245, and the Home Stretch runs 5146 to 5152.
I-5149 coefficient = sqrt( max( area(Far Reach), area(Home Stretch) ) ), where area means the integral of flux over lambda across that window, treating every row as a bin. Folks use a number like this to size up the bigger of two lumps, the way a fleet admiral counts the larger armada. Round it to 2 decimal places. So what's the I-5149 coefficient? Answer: 2.39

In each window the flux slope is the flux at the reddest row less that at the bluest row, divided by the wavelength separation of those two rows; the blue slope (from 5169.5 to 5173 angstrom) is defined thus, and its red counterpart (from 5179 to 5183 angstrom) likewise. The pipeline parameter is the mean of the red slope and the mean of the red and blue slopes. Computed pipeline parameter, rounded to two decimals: -0.12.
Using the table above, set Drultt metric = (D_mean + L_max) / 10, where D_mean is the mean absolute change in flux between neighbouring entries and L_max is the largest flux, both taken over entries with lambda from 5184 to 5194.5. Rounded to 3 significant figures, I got 0.133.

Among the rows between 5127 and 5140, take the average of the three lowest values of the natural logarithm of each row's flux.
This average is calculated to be -0.11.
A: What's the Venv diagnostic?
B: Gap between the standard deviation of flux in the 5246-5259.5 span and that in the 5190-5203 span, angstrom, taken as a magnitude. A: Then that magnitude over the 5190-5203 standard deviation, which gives 0.18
